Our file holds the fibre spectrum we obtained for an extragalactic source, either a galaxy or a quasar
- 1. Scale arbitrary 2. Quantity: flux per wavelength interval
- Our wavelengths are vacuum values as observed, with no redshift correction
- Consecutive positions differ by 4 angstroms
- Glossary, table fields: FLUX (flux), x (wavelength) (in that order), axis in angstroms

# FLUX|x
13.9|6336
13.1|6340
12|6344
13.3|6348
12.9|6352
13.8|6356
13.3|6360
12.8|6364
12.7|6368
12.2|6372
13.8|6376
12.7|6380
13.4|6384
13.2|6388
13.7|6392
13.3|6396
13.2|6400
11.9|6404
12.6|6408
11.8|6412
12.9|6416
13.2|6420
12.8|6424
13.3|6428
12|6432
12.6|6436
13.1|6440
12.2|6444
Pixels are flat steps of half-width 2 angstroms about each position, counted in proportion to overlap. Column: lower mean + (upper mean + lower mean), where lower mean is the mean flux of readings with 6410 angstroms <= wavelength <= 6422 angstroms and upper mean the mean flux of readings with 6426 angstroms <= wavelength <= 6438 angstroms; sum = 37.9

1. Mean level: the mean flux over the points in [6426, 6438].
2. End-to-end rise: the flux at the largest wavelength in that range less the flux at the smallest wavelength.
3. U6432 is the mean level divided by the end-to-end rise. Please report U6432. -18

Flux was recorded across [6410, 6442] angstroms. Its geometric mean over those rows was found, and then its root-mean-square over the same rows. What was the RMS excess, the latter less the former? 0.021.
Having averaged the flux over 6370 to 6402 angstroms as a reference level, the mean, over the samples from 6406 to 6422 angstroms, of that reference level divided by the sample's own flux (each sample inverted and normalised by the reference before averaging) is 1.05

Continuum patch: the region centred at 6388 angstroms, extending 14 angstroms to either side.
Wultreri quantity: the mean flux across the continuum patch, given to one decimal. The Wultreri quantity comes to 13.3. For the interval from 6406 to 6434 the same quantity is 12.7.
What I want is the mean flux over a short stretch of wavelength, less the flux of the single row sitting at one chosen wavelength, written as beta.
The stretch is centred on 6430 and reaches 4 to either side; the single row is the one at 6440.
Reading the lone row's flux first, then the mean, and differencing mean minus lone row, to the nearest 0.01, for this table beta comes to -0.45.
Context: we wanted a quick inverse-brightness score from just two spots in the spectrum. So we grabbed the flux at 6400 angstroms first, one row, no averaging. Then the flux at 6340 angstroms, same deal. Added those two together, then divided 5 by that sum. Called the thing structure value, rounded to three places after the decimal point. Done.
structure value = 0.190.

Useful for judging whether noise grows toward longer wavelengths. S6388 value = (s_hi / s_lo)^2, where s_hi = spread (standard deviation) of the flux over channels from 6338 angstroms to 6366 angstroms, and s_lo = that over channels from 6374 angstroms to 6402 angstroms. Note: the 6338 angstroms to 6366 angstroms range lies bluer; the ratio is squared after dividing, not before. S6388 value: 2.4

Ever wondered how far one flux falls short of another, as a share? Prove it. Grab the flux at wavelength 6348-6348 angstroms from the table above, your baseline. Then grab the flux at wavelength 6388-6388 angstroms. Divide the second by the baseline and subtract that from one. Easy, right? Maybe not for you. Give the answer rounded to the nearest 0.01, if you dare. 0.01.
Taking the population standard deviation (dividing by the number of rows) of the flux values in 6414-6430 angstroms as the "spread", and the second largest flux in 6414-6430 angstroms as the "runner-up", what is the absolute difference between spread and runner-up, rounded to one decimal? 13.0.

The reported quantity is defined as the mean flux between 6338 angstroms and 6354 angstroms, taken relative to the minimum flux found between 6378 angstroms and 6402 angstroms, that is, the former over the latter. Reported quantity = 1.01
